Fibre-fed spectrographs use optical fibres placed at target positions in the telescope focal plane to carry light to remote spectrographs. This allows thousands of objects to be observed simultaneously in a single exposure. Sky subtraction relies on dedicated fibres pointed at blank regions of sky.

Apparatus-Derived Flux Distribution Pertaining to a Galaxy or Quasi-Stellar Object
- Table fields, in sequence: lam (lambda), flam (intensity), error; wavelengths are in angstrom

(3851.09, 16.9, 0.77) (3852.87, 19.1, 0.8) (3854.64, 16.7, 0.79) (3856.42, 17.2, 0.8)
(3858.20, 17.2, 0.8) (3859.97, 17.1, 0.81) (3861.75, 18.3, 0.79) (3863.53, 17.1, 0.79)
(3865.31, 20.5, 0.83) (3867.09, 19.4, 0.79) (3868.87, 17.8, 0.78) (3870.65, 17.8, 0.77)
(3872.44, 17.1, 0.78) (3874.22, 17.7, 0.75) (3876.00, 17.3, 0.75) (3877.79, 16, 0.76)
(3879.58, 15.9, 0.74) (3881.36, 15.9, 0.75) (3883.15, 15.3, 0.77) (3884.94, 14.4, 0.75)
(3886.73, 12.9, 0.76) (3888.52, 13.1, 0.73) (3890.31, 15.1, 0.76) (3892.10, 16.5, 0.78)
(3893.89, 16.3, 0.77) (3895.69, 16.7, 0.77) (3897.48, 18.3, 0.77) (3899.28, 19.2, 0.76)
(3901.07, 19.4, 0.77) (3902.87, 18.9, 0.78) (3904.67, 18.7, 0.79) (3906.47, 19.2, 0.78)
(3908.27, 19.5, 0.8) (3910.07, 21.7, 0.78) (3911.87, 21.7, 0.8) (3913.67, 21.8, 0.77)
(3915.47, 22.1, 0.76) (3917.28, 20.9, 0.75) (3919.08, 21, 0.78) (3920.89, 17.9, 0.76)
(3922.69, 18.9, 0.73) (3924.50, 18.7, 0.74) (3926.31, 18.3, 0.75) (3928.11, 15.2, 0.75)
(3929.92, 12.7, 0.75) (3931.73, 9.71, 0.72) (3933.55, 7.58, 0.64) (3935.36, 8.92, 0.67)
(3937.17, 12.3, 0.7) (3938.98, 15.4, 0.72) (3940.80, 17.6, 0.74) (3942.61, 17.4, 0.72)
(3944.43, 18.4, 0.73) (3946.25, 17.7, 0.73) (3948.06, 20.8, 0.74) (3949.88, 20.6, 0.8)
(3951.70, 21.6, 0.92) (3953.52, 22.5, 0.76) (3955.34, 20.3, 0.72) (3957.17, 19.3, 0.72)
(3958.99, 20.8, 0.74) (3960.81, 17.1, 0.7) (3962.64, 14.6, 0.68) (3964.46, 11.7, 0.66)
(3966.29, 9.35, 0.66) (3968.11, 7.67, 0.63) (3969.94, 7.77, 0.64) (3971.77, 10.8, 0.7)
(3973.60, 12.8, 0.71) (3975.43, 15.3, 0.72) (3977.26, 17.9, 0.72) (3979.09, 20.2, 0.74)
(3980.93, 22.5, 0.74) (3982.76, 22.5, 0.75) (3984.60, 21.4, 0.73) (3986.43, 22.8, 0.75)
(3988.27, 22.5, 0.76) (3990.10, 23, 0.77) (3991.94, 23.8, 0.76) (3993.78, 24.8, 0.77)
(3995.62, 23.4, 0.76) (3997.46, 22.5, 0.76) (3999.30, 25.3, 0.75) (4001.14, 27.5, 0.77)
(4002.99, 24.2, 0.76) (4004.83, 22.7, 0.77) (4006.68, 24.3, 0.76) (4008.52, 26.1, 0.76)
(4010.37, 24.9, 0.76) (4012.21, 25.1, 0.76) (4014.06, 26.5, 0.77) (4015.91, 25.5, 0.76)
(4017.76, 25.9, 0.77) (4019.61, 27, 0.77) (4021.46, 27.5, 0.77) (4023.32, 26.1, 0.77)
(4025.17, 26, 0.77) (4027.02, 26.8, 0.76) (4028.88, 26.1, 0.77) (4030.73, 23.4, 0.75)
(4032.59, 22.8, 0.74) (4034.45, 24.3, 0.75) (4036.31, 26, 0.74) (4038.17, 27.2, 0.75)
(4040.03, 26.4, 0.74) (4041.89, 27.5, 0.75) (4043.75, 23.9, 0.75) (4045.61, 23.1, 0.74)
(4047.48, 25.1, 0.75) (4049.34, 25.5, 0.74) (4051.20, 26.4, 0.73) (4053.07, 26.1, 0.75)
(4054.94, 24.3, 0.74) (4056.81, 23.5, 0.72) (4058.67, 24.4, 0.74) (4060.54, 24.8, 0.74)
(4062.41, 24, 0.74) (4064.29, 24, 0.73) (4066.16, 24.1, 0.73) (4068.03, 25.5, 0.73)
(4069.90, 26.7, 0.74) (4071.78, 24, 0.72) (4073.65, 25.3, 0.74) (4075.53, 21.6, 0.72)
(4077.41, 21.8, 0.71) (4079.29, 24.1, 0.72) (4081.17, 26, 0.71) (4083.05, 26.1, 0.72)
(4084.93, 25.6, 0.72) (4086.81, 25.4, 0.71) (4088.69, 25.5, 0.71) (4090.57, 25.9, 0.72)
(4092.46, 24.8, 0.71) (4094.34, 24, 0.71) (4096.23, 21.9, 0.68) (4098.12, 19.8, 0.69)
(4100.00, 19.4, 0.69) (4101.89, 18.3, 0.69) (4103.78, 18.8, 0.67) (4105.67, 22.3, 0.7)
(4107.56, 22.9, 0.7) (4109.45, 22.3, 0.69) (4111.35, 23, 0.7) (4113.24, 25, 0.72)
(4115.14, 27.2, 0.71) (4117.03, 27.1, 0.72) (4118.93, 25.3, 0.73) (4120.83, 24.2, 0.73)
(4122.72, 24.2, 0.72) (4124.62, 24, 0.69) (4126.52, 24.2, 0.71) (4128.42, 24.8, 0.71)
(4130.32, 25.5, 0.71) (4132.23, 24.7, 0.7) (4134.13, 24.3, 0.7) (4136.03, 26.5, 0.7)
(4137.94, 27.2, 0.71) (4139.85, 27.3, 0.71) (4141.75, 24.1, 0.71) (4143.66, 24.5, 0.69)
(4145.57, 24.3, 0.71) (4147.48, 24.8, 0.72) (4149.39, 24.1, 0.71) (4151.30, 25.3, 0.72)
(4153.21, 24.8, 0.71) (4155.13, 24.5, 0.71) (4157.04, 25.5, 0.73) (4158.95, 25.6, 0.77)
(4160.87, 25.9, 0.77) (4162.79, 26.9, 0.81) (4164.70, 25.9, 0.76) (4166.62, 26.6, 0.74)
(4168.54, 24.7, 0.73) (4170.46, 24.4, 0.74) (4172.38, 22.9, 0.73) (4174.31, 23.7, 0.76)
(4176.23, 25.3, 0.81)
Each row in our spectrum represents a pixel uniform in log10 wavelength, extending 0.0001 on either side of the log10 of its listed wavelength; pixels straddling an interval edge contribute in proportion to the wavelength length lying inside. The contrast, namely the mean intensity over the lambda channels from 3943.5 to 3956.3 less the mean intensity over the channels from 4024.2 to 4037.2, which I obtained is -5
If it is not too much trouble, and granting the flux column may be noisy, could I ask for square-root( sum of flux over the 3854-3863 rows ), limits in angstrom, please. 9.3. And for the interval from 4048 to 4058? 11.2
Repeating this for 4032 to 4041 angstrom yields 11.3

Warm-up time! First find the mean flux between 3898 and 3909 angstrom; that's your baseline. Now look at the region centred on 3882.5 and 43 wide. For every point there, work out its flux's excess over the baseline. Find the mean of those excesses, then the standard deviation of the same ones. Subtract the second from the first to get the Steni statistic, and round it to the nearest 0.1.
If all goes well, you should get -4.1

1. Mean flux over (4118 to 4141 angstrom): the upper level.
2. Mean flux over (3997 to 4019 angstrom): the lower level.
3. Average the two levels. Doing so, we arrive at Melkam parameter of 25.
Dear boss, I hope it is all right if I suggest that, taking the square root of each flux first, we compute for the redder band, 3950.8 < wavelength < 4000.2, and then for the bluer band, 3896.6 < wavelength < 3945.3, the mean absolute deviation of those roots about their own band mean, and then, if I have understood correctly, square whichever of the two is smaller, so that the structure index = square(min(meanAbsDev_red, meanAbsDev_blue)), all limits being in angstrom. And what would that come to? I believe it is 0.153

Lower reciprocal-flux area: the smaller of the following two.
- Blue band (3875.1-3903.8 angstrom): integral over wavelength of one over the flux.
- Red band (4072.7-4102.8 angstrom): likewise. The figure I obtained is 1.30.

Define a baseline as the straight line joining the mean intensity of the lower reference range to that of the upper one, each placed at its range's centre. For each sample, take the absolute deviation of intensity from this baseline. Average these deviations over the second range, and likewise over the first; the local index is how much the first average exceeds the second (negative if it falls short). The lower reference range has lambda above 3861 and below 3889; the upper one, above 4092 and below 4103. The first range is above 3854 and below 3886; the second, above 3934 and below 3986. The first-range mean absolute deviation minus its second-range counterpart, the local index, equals -2.6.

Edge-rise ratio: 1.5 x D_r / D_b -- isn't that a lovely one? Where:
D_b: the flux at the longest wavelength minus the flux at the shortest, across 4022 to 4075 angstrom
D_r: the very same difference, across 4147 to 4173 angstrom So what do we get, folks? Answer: 3.6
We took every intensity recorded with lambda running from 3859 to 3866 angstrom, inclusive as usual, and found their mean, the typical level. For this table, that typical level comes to 18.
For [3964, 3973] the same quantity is 9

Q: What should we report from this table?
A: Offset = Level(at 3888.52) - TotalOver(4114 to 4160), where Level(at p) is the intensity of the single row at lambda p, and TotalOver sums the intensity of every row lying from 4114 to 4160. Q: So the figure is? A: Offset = -591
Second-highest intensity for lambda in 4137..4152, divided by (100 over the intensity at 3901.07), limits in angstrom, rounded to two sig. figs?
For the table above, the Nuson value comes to 5.3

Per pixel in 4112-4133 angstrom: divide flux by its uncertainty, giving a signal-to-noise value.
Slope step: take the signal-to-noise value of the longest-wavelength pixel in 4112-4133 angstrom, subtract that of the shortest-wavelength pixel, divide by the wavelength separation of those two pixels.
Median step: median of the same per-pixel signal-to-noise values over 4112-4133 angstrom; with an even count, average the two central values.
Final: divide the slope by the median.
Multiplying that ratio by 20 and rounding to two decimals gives 0.02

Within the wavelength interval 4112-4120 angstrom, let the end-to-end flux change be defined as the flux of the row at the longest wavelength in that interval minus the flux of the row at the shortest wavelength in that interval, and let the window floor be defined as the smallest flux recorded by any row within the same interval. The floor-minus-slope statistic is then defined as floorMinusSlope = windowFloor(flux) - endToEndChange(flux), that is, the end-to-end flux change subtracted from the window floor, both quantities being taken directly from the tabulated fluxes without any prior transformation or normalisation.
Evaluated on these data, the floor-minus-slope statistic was 25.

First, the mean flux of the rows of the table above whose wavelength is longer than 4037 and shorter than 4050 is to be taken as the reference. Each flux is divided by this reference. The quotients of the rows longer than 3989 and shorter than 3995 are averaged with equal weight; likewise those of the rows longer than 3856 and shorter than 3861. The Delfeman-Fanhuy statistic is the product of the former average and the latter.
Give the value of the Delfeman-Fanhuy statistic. 0.63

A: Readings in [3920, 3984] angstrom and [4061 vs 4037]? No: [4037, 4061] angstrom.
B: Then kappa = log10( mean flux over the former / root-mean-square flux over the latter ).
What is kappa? -0.20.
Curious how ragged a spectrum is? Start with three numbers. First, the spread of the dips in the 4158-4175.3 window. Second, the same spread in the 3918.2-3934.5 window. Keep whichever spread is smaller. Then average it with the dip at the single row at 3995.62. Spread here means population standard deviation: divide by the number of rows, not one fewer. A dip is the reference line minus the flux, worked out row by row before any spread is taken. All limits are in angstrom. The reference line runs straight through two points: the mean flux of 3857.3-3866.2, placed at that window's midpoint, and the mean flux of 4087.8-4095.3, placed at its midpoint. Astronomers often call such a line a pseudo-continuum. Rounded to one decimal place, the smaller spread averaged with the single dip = 0.1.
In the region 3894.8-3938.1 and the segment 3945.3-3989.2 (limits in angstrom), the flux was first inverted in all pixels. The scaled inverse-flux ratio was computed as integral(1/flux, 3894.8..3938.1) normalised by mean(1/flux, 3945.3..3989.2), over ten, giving 4.2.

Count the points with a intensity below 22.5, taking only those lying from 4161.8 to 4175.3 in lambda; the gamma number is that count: 0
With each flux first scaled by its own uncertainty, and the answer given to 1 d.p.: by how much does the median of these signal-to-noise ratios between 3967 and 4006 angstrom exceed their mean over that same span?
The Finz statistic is 2.7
